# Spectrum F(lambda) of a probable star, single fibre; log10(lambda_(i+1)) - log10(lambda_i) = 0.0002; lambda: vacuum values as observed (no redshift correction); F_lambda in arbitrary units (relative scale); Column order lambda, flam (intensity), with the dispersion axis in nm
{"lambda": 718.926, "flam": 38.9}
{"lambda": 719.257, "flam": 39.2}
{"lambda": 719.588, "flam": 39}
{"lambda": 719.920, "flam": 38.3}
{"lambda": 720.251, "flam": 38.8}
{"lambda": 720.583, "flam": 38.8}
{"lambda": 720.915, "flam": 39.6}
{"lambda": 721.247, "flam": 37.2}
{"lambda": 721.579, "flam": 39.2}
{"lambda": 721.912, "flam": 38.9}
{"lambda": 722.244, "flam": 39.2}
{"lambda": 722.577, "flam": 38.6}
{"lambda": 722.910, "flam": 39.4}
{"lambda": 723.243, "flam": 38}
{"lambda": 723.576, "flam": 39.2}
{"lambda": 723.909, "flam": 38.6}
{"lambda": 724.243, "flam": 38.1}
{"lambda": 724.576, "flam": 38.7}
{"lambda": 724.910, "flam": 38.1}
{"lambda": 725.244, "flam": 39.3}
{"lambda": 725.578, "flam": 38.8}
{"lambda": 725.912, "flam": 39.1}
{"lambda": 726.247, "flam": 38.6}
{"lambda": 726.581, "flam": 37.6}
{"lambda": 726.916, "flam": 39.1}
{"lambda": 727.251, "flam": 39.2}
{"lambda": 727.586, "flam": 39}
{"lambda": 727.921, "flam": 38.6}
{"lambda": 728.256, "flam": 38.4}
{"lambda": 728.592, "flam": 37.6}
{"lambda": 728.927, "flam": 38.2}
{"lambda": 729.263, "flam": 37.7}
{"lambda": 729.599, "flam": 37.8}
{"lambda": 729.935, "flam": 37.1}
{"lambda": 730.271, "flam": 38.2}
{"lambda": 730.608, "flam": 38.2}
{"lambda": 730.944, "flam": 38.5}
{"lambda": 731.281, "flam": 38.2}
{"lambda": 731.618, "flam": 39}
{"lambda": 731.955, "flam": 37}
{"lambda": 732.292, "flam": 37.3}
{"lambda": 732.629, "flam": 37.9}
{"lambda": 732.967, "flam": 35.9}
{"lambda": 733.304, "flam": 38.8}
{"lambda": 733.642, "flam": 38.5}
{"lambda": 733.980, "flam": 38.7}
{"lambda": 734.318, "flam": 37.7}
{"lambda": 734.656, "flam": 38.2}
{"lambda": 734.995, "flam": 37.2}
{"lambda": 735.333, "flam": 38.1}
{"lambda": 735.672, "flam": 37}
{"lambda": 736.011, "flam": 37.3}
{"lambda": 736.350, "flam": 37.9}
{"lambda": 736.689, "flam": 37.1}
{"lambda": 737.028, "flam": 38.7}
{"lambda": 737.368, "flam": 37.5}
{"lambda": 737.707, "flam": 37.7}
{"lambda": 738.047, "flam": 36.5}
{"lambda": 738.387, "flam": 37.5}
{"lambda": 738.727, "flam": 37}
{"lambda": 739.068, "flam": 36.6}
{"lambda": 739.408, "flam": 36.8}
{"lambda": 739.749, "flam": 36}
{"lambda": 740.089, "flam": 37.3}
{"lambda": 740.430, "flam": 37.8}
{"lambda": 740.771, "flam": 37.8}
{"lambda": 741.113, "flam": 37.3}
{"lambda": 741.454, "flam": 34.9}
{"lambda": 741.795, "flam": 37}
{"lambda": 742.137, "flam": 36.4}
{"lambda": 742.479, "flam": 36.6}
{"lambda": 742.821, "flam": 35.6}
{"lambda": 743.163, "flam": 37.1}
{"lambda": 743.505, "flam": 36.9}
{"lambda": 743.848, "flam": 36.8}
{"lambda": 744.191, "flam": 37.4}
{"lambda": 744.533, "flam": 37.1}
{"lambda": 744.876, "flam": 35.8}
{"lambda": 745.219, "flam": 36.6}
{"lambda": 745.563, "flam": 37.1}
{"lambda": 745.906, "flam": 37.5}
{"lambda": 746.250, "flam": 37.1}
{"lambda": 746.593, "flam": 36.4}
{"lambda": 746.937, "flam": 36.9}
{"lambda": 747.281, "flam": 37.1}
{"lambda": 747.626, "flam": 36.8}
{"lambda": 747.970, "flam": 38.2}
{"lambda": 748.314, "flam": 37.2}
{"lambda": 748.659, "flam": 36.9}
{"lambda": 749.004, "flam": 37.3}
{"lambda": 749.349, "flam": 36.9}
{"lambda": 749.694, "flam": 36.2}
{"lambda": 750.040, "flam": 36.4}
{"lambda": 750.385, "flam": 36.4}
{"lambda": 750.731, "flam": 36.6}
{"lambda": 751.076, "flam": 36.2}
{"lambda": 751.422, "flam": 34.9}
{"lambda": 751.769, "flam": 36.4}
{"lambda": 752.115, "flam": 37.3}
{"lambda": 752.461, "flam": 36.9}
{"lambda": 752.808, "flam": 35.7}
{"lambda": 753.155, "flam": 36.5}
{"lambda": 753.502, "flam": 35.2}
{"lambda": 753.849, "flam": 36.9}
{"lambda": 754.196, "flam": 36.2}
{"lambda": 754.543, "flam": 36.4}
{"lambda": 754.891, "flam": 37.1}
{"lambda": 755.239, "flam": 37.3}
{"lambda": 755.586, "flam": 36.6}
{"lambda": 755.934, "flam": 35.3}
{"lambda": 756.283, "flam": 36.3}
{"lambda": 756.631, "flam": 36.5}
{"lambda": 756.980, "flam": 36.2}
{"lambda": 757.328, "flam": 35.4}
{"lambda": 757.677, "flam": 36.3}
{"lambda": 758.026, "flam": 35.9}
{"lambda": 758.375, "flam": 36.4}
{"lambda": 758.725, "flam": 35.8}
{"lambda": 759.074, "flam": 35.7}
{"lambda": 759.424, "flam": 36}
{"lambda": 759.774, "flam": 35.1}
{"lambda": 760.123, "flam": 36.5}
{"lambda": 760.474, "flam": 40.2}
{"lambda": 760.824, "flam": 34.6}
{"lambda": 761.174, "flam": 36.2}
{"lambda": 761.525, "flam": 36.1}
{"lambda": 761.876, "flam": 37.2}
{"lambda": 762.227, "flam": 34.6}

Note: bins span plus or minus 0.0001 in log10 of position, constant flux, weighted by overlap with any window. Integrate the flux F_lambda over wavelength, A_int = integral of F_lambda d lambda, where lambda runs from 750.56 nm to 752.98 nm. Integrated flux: 88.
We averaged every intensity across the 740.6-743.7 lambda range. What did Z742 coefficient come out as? 36.6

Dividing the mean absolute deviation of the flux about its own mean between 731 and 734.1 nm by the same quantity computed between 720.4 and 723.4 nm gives 1.4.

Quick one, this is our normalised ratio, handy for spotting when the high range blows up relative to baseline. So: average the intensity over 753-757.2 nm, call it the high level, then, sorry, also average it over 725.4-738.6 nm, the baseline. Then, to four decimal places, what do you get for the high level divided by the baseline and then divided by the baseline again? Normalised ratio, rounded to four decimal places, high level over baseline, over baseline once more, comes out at 0.0252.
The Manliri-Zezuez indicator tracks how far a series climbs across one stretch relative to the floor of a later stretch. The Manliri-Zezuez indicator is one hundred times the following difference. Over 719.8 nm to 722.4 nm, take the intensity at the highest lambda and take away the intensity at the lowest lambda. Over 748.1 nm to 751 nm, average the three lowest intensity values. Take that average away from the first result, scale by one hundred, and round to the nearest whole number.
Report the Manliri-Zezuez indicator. -3543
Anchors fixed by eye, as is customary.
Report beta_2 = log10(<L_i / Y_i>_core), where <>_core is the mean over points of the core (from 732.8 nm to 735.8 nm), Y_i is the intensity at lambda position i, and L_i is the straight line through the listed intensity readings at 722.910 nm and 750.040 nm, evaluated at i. 0.0042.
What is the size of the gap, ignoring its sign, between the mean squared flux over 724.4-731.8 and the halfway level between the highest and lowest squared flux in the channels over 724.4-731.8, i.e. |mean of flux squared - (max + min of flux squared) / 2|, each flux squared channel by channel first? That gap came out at 15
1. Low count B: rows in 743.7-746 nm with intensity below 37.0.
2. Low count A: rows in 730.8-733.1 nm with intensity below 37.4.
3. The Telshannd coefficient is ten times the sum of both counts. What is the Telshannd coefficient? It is 60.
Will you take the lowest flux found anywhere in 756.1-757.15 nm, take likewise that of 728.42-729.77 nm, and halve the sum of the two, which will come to 36.9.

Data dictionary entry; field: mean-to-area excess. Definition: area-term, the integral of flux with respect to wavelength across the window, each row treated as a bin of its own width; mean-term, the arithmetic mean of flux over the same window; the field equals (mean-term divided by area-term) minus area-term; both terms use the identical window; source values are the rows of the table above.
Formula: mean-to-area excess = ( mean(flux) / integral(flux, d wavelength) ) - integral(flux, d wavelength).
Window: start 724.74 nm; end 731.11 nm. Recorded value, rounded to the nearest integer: -244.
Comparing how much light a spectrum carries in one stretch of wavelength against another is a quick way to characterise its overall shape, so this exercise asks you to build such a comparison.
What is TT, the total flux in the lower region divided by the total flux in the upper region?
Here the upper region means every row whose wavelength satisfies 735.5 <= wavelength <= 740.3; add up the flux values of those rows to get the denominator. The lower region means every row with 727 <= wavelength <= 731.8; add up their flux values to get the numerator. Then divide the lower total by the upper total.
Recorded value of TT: 1.03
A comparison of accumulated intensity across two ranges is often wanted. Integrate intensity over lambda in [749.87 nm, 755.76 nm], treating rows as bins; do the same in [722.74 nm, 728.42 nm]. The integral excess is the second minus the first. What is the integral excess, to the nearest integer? 5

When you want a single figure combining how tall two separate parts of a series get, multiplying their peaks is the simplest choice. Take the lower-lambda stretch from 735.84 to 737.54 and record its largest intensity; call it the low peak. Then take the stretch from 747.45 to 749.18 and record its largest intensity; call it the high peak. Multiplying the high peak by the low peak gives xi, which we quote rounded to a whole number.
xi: 1478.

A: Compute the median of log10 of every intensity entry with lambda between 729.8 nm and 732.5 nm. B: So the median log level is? 1.58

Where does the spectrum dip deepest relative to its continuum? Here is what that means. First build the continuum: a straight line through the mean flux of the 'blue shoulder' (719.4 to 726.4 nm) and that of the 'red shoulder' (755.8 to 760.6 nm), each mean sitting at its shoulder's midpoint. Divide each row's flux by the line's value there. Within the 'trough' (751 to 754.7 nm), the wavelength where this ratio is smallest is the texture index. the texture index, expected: 751.422 nm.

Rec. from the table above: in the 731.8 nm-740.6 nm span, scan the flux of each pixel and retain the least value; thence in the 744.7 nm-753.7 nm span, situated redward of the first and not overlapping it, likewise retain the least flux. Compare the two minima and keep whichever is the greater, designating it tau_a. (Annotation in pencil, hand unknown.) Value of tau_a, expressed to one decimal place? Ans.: 35.9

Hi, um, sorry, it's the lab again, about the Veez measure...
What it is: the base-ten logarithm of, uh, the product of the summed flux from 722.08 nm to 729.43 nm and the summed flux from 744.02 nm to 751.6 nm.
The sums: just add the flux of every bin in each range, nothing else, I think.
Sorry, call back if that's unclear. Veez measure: 5.837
